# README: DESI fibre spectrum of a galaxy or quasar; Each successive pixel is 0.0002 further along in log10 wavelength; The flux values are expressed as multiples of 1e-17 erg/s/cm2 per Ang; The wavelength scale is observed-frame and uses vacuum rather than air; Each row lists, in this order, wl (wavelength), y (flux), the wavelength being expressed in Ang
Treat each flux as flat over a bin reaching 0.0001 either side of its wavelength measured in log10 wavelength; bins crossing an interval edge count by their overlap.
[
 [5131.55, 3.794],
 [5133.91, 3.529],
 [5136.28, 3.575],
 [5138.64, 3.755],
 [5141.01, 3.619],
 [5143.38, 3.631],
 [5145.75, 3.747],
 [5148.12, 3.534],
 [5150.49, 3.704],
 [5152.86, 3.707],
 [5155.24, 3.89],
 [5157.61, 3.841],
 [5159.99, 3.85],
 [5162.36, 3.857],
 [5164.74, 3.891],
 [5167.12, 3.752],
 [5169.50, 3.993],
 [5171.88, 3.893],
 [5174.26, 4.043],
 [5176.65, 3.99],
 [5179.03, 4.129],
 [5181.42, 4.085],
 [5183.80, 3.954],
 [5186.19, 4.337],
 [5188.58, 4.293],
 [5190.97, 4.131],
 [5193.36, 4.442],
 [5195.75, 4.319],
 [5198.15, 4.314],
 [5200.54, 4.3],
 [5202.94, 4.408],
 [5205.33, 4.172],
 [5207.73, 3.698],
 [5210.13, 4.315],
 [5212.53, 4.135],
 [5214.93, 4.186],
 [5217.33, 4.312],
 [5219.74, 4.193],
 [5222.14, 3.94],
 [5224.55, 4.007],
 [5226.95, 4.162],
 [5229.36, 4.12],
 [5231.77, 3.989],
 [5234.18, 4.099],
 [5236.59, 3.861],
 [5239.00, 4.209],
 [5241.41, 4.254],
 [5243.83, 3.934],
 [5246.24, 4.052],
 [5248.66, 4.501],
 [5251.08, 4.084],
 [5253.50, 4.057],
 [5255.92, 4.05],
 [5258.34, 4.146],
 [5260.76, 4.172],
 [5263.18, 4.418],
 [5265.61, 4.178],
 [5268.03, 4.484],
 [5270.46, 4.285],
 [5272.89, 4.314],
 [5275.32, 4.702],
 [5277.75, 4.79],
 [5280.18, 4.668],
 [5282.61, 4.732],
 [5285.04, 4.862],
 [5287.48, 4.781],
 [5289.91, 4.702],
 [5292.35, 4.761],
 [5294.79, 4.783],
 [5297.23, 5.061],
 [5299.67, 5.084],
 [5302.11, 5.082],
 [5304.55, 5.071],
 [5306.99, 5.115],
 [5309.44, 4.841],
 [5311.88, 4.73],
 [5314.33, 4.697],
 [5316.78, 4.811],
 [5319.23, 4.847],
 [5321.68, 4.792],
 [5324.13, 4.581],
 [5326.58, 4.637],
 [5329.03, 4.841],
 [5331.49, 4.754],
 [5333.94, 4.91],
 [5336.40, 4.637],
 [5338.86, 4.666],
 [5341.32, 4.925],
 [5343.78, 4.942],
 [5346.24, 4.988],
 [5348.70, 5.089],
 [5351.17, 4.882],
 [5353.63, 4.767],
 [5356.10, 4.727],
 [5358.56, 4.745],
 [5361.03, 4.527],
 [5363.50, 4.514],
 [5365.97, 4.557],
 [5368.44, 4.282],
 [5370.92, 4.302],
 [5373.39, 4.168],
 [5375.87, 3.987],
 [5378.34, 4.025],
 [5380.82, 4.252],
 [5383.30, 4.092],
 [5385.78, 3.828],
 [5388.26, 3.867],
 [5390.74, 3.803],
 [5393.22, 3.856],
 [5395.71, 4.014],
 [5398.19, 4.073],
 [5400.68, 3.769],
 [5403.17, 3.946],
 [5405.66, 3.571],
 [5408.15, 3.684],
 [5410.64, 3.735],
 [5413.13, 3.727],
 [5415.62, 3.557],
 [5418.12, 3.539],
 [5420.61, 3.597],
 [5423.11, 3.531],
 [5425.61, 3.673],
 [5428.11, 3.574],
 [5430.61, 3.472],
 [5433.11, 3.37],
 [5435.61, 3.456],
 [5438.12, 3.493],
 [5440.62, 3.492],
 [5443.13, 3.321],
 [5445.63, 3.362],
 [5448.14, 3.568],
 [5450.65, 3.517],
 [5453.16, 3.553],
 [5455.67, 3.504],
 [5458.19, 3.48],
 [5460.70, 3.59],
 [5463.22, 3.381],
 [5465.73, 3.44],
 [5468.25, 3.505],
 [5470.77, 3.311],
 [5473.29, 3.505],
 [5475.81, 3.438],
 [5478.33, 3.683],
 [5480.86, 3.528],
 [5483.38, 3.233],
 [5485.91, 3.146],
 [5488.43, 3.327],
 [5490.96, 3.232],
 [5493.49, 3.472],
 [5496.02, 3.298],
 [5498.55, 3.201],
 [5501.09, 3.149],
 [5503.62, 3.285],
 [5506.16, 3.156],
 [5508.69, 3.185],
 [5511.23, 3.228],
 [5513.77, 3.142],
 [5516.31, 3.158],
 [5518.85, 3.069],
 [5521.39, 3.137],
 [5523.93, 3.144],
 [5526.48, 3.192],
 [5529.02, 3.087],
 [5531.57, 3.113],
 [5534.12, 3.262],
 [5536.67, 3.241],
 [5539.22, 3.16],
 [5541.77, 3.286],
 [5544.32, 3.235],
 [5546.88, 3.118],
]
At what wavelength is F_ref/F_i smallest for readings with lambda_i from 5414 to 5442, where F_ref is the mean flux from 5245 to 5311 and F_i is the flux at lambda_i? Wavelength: 5425.61 Ang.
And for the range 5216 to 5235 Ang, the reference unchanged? 5217.33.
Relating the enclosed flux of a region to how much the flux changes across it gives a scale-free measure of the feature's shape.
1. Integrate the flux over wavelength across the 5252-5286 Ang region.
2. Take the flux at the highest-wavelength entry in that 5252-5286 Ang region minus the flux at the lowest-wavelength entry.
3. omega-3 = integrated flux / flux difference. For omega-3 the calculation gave 186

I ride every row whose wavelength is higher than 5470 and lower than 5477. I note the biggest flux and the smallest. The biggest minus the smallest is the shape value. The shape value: 0.19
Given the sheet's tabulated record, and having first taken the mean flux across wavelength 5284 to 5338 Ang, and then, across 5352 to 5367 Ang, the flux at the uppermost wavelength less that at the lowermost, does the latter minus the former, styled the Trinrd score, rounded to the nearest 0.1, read -5.0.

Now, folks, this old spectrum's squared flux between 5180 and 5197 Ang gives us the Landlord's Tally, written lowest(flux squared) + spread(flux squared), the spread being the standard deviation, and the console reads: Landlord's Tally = 17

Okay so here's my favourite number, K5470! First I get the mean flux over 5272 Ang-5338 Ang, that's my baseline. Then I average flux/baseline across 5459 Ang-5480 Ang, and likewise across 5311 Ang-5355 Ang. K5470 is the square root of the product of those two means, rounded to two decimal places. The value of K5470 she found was 0.85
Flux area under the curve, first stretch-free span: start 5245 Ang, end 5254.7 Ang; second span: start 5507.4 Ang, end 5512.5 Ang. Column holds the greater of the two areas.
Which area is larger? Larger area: 40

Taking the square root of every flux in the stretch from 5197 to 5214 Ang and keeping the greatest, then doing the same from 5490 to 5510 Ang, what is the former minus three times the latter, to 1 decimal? -3.5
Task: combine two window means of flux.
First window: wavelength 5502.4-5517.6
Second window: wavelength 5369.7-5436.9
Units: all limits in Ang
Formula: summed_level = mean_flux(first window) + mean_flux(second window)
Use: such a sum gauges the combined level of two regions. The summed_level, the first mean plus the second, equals 7.0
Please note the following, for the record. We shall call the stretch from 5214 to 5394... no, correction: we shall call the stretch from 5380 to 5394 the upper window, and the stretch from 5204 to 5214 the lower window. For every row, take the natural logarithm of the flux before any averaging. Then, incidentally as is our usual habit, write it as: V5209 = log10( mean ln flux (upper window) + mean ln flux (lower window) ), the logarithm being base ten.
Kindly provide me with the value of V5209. 0.444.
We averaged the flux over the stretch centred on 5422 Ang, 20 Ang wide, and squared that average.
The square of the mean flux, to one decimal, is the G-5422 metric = 12.8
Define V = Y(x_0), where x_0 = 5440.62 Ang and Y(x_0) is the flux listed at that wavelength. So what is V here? 3.492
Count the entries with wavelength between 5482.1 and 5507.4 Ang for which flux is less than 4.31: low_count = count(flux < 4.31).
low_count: 10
